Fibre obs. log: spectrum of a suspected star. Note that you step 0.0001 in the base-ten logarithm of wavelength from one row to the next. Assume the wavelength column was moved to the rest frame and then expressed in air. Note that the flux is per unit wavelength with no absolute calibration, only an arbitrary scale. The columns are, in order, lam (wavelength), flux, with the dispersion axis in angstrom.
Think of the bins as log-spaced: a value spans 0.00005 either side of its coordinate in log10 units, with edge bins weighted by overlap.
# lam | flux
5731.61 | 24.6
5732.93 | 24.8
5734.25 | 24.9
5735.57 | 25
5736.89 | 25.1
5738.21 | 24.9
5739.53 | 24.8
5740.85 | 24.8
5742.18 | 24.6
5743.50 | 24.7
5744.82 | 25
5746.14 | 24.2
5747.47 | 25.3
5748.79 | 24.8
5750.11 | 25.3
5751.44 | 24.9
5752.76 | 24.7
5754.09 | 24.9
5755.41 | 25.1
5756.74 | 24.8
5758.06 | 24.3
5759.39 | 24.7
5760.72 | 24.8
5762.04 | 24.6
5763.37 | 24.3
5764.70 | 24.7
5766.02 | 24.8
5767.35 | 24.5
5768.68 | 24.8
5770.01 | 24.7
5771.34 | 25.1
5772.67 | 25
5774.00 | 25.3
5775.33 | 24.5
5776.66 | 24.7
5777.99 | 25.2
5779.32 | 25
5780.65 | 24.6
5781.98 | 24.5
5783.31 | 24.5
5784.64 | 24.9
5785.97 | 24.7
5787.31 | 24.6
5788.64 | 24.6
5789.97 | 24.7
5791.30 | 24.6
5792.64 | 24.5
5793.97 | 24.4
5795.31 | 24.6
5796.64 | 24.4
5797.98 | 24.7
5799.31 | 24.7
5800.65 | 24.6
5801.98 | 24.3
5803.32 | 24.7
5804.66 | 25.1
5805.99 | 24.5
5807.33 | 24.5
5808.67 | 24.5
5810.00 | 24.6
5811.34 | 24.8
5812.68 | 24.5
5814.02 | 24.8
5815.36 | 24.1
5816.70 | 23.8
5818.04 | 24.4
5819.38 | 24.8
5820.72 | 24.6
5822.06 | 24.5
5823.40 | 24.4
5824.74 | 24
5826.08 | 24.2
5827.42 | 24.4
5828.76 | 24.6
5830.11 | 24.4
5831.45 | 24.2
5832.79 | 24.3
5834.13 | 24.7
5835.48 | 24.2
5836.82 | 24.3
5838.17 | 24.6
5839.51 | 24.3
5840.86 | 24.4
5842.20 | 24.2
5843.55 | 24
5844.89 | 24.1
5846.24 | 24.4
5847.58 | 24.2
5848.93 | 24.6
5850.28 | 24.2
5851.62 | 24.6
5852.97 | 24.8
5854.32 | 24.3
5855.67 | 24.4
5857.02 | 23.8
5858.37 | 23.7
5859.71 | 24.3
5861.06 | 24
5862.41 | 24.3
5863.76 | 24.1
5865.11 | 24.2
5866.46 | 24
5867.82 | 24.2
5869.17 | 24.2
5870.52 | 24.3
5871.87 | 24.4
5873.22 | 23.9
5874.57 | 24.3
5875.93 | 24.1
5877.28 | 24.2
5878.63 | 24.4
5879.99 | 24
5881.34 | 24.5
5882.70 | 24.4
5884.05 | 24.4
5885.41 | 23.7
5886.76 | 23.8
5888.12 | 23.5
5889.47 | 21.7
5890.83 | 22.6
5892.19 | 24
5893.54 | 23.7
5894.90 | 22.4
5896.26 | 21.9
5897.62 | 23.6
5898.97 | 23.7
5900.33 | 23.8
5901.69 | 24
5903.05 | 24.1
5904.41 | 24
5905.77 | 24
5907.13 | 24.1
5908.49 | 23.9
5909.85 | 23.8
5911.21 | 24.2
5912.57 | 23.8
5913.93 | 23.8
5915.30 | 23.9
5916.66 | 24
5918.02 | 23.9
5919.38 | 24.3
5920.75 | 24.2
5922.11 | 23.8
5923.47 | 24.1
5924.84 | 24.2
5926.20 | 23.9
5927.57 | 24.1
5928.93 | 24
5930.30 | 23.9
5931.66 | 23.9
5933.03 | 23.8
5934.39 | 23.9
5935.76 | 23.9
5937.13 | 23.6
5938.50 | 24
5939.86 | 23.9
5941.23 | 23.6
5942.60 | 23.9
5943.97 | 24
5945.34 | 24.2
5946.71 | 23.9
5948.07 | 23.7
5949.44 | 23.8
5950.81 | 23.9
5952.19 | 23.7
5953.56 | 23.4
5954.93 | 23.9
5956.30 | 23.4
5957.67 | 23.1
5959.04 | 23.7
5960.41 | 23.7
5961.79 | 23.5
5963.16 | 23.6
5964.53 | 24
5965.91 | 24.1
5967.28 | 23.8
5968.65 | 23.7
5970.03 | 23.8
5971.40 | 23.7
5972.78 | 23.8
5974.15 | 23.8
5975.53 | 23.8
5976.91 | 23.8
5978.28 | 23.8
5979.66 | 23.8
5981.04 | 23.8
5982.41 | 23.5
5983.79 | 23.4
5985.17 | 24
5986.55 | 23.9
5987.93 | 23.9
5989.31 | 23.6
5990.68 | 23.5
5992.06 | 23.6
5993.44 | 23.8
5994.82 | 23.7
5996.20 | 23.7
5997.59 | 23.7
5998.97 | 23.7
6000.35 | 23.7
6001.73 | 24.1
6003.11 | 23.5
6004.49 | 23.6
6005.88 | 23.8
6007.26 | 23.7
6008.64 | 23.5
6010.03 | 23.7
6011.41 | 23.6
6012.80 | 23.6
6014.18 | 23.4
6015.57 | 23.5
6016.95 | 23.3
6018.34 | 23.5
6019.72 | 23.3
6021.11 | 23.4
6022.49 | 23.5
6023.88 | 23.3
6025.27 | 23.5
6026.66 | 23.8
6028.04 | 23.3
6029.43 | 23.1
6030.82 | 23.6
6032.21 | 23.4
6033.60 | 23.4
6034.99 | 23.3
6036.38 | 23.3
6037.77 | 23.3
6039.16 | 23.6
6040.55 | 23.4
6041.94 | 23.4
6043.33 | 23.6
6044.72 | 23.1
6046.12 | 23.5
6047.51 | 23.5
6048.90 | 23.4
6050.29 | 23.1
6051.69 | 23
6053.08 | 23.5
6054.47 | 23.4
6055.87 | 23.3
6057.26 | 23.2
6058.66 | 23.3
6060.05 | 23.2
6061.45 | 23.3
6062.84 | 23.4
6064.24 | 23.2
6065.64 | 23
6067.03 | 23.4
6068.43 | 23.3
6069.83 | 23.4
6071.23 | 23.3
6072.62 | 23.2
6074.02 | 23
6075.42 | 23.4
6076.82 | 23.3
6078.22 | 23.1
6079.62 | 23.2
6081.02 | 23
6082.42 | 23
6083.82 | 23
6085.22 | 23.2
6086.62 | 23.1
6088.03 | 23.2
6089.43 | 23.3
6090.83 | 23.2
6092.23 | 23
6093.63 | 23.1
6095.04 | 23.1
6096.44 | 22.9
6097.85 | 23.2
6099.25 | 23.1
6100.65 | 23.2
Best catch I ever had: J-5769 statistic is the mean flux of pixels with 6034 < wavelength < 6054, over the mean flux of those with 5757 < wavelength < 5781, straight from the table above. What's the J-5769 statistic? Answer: 0.944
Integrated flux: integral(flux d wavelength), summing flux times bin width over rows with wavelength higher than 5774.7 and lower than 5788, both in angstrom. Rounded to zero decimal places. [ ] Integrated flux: 329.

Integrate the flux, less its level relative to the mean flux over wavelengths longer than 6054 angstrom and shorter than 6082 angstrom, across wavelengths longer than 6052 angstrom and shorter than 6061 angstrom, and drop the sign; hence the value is 0.6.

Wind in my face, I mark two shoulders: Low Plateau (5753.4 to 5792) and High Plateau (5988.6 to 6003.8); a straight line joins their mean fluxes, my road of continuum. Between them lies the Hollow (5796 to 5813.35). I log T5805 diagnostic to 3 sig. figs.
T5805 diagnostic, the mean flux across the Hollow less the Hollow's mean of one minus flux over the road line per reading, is 24.6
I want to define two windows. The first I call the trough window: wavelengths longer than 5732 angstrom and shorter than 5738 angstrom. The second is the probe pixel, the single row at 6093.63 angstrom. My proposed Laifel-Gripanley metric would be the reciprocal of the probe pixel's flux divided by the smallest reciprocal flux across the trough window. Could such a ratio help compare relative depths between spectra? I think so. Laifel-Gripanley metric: 1.09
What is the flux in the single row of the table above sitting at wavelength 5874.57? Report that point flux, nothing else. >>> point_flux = 24.3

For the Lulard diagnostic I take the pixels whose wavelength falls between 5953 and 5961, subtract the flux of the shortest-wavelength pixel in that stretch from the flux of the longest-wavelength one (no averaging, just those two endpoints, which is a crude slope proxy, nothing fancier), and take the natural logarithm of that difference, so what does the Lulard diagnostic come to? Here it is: -1.2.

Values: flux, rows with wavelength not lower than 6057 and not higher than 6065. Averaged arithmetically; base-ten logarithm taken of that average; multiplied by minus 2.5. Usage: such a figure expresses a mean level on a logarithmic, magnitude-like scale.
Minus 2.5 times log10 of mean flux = -3.42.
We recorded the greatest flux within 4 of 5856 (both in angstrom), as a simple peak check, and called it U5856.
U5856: 24.8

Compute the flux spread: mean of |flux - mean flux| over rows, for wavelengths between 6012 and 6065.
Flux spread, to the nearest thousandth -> 0.129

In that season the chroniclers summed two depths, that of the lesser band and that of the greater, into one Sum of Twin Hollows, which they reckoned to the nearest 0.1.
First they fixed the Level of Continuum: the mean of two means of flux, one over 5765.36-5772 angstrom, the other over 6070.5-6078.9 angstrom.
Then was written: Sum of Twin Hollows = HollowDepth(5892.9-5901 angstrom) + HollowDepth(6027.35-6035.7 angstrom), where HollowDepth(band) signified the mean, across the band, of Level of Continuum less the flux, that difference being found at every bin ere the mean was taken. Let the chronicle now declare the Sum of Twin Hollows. 1.5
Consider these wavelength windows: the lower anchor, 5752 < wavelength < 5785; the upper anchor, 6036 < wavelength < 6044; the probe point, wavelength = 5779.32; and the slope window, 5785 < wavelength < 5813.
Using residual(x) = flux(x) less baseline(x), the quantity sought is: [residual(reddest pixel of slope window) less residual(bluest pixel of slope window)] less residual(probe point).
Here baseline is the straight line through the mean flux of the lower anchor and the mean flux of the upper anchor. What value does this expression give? -0.36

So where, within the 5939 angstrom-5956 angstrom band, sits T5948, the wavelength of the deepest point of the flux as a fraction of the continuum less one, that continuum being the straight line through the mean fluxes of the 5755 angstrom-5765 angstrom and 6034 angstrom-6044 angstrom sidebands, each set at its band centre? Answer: 5953.56 angstrom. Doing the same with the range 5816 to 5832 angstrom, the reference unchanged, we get 5816.70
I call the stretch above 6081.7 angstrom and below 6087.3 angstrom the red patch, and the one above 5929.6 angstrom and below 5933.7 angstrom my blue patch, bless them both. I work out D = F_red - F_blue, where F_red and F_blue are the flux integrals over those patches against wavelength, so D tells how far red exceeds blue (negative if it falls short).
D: 32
